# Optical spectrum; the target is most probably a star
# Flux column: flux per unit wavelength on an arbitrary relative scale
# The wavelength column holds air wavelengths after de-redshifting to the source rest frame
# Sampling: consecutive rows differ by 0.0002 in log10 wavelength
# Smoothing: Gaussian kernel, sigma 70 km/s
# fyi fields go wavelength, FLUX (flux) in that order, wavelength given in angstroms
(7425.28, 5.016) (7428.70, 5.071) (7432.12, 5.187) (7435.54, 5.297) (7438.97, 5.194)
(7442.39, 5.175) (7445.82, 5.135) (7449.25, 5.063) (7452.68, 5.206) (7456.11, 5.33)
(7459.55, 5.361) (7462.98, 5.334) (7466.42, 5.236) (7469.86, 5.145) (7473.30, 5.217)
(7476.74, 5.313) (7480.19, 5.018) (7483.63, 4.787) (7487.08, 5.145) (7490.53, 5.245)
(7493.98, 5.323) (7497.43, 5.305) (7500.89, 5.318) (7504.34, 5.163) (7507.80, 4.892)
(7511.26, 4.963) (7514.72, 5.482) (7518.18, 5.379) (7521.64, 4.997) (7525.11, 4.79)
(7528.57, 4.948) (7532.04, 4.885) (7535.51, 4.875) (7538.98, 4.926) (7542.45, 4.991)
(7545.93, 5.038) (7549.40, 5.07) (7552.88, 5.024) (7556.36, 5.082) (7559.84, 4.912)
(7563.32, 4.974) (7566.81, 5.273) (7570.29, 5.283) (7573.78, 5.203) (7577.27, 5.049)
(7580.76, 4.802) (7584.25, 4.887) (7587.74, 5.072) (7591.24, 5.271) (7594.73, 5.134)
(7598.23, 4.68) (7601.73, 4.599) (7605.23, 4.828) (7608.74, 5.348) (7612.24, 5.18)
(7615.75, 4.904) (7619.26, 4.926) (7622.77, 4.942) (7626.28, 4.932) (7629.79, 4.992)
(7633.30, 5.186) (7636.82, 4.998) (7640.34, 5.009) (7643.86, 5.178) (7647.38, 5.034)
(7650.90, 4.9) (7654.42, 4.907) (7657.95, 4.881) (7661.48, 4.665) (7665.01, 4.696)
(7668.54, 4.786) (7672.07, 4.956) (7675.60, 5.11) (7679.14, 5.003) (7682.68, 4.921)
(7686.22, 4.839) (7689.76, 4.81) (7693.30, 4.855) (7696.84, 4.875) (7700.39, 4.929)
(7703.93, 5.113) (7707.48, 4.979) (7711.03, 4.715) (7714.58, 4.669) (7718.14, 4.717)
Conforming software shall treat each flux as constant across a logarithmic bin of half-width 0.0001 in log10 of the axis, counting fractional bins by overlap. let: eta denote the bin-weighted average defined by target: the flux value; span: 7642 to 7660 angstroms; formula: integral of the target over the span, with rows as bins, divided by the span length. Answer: 4.975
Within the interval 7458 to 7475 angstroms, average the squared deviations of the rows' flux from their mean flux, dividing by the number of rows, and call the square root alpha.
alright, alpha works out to 0.08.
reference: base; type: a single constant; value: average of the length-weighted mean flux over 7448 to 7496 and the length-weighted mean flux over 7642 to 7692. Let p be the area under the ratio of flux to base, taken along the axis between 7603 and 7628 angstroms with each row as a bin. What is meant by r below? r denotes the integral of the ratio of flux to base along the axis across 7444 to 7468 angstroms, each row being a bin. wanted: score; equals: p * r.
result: 616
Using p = 24.7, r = 24.9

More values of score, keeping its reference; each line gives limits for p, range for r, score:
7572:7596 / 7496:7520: 595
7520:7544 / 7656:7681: 563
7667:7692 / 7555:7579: 591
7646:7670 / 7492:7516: 568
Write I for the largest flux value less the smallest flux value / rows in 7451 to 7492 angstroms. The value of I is 0.57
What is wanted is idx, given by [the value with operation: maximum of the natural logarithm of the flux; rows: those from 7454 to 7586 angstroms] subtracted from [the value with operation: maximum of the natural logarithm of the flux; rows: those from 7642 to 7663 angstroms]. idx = -0.06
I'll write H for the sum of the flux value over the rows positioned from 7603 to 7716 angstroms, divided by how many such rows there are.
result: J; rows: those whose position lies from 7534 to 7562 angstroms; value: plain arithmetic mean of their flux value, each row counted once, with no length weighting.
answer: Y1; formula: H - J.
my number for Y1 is -0.05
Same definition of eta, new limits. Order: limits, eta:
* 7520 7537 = 4.898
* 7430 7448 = 5.193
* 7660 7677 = 4.842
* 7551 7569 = 5.059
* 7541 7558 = 5.041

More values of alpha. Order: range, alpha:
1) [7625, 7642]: 0.09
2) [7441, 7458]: 0.09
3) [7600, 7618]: 0.26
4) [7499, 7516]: 0.22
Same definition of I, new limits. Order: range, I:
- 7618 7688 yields 0.52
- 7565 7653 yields 0.75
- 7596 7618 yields 0.75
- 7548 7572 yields 0.37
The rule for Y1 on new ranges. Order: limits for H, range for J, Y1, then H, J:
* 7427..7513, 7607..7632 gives 0.14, 5.18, 5.03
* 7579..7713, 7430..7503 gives -0.26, 4.94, 5.21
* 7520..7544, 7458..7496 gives -0.28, 4.92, 5.19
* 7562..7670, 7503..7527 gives -0.11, 4.98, 5.10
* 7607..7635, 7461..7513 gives -0.11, 5.05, 5.16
